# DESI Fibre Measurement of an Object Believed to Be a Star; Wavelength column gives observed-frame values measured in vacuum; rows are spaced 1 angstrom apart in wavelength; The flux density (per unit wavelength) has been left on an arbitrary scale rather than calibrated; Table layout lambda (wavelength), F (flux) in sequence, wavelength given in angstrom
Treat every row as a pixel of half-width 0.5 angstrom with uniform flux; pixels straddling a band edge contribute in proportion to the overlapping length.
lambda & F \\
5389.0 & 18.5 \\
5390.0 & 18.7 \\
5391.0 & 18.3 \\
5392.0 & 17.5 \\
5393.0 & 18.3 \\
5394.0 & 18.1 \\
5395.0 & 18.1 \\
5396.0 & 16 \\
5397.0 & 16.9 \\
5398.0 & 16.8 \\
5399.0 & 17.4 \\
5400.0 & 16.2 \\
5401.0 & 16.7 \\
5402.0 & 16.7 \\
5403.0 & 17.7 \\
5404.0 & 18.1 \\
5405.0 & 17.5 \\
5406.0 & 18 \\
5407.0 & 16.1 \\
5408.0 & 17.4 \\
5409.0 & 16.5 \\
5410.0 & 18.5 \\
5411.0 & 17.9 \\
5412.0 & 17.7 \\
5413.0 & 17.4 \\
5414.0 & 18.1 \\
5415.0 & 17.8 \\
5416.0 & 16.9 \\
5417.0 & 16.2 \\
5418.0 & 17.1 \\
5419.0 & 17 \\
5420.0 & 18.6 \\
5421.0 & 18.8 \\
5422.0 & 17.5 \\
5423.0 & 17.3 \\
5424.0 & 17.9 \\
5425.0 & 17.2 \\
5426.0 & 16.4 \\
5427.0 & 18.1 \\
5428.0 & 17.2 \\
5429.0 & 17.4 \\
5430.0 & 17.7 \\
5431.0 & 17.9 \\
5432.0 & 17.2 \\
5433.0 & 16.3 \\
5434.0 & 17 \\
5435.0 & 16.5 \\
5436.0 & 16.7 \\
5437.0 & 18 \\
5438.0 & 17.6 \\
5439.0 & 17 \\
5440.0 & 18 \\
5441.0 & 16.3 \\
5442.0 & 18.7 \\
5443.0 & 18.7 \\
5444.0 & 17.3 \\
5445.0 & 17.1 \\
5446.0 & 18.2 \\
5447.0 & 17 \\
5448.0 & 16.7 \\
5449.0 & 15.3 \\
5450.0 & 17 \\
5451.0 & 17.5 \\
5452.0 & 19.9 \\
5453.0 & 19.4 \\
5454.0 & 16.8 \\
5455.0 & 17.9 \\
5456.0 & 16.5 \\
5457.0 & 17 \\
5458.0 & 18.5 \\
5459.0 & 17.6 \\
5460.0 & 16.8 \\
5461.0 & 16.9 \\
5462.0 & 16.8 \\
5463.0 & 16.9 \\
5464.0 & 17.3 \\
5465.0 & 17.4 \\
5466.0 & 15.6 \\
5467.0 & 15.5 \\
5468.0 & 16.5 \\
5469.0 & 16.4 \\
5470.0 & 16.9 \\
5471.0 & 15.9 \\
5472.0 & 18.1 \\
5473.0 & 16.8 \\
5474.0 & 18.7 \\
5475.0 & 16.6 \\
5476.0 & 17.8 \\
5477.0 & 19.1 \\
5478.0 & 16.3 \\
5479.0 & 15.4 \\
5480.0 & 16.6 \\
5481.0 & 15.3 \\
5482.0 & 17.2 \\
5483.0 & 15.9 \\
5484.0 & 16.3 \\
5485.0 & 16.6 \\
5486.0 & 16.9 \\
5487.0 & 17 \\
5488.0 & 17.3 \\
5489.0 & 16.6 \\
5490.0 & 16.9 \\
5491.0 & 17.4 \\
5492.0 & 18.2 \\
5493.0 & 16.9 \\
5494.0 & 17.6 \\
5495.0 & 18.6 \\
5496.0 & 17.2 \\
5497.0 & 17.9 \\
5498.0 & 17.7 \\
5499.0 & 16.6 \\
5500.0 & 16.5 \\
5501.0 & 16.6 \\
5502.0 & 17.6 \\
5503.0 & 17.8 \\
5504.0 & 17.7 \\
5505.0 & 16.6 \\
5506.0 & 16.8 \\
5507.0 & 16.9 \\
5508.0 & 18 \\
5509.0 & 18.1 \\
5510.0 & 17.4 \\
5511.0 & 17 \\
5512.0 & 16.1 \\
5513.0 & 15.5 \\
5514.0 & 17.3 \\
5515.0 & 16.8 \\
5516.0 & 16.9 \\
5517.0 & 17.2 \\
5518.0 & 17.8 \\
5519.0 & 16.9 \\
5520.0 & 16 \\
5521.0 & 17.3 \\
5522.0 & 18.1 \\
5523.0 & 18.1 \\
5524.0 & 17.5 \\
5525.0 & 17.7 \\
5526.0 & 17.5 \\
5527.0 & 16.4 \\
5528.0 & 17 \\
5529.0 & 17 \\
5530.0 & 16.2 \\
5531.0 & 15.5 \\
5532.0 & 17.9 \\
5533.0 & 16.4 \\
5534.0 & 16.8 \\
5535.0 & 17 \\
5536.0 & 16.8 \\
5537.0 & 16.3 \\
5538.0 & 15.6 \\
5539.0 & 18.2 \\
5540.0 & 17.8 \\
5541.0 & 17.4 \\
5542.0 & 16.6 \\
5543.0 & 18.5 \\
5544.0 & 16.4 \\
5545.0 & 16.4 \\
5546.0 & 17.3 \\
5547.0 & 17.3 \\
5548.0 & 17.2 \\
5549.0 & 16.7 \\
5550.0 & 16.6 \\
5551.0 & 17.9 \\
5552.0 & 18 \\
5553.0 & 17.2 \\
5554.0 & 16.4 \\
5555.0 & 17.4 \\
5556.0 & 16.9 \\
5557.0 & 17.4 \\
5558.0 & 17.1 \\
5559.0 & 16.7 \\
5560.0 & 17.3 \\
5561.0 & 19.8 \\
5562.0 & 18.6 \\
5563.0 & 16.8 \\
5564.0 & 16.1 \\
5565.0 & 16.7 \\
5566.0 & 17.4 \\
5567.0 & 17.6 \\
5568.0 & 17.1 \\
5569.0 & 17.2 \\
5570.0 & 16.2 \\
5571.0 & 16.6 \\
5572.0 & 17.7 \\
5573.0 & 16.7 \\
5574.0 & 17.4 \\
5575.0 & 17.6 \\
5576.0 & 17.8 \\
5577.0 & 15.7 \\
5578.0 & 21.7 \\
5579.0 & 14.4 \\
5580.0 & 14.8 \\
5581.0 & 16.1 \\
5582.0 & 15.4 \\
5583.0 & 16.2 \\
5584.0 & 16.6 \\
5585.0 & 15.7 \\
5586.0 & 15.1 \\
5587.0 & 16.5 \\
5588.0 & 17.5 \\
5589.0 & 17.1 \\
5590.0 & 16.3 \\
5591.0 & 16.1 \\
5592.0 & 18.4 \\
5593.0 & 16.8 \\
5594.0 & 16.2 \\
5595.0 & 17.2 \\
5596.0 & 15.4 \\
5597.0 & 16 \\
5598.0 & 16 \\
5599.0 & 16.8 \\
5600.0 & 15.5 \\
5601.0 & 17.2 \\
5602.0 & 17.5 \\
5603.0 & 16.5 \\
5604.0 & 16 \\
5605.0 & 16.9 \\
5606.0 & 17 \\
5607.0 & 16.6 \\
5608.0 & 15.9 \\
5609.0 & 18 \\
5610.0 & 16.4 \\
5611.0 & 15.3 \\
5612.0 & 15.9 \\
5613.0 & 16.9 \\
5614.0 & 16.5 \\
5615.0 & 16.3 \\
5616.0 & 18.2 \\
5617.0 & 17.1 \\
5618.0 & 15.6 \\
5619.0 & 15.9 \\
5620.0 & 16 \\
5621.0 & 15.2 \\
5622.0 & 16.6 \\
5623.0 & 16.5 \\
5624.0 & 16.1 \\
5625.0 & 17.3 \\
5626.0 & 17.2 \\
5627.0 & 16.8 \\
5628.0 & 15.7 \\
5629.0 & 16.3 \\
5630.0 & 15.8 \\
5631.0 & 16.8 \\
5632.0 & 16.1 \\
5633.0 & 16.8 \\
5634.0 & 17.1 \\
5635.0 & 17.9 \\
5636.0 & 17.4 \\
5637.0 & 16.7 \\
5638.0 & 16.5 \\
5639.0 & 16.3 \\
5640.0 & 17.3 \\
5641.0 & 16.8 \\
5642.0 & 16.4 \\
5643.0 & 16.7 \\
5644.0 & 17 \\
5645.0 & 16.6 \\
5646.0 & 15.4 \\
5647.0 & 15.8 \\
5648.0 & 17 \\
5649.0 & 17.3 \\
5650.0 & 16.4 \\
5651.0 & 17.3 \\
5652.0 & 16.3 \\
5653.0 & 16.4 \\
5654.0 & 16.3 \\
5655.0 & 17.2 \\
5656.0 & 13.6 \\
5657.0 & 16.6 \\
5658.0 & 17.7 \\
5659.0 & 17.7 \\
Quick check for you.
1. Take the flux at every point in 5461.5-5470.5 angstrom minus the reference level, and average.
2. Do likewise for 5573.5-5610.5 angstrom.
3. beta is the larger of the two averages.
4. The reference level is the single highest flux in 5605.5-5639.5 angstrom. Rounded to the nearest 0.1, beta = -1.6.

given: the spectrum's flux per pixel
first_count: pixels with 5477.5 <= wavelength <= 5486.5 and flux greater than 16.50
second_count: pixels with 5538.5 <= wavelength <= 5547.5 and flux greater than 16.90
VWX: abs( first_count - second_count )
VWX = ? 2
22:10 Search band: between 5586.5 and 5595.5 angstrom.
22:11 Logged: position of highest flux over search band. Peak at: 5592.0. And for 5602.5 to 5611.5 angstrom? 5609.0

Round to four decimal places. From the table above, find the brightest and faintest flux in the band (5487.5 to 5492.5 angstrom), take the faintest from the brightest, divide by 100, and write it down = 0.0160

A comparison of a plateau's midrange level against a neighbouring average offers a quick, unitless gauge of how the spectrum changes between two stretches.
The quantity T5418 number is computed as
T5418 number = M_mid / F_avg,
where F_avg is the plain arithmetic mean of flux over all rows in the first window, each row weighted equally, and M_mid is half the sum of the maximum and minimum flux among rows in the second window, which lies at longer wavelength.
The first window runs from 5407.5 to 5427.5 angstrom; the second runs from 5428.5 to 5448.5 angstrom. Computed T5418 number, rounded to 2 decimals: 1.00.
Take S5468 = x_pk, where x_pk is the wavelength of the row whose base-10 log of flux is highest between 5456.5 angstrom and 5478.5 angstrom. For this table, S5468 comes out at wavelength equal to 5477.0 angstrom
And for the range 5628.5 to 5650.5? 5635.0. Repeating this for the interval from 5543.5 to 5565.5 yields 5561.0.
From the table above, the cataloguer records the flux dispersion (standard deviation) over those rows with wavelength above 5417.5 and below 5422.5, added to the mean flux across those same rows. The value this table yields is 18.6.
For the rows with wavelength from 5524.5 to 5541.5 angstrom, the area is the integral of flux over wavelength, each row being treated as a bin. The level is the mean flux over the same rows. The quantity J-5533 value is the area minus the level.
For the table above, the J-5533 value 271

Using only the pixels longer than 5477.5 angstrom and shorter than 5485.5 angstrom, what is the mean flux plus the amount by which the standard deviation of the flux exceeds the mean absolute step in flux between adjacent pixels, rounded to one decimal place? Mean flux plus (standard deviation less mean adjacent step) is 15.8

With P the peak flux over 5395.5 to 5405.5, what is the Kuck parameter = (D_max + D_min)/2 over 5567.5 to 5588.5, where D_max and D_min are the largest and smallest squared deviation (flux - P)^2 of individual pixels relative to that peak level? 6.9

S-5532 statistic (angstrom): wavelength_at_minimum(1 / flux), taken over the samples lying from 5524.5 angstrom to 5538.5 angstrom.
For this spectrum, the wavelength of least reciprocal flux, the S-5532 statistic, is 5532.0 angstrom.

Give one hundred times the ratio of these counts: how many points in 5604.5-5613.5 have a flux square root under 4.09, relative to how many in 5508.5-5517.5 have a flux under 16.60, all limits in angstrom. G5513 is 250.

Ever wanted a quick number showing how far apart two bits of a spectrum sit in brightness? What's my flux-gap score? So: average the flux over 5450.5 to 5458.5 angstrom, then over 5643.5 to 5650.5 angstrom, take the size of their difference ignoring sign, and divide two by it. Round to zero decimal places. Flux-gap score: 1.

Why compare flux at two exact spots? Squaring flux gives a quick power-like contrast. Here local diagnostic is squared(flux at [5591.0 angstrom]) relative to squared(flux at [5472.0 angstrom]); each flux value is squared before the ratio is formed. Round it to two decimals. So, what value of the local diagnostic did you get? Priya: 0.79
